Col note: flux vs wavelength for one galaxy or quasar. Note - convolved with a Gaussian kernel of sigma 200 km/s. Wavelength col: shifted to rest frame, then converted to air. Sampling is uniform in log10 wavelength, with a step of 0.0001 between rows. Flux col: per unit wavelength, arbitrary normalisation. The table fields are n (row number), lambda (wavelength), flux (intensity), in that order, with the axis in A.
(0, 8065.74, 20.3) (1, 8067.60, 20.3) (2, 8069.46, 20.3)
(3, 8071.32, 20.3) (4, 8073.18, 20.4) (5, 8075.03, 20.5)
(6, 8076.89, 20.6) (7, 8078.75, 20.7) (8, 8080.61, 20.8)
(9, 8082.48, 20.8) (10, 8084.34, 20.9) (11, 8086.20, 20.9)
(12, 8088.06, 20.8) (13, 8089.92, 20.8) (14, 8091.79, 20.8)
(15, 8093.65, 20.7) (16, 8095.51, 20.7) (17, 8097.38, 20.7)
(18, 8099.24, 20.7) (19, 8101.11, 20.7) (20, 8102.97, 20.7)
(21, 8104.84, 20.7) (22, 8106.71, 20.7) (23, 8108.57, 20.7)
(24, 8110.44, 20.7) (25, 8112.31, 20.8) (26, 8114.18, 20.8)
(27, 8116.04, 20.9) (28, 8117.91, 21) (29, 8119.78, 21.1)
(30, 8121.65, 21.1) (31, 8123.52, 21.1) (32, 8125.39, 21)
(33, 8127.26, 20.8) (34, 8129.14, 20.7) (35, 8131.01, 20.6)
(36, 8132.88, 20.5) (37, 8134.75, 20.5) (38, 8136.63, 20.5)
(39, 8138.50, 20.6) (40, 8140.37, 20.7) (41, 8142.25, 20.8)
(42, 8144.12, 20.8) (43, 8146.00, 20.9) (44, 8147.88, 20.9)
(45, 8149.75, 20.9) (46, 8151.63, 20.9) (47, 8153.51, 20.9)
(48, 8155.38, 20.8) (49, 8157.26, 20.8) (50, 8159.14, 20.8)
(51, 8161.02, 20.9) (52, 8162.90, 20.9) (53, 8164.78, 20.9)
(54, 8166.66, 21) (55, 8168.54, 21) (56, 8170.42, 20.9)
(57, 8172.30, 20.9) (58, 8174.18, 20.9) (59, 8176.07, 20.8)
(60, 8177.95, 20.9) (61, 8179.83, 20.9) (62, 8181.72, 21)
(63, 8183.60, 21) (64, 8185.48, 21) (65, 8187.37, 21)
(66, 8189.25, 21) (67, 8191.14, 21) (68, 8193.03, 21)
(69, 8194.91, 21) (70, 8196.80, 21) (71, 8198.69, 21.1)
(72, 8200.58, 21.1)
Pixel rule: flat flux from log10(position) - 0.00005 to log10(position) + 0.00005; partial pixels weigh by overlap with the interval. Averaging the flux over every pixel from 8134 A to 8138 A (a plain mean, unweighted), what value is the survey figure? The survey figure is 20.50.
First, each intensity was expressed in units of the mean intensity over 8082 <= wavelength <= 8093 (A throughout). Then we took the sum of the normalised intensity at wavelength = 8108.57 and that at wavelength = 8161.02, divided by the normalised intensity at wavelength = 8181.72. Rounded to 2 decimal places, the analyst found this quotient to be 1.98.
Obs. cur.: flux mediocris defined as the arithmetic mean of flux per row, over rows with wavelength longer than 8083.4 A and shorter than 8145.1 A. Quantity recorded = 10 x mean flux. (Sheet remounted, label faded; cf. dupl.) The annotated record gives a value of 208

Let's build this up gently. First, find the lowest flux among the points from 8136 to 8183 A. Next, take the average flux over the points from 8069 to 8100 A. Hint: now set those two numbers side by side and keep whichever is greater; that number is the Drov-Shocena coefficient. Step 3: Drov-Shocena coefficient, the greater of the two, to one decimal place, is 20.7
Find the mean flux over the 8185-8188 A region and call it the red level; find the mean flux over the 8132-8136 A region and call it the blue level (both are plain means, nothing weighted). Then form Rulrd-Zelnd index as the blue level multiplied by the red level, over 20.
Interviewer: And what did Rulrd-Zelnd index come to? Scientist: 21.5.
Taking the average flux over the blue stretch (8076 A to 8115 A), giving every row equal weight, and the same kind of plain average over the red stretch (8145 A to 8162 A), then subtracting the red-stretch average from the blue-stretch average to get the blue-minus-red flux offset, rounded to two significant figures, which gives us -0.12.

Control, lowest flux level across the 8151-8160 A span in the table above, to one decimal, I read 20.8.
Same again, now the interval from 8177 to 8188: 20.9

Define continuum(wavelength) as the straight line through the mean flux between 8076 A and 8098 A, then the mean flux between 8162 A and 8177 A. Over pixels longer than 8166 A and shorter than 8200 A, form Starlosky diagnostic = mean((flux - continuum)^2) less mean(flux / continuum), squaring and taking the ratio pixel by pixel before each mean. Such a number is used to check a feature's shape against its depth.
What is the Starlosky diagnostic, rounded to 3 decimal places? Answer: -0.997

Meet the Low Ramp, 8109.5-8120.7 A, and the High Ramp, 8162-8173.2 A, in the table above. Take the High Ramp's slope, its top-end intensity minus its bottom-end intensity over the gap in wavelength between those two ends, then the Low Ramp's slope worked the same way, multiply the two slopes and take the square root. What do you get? 0.000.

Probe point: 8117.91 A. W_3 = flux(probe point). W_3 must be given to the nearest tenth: 21.0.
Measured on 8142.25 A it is 20.8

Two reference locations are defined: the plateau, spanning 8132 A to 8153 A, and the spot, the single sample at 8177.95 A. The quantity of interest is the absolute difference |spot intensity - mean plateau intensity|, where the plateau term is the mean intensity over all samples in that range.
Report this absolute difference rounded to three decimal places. 0.173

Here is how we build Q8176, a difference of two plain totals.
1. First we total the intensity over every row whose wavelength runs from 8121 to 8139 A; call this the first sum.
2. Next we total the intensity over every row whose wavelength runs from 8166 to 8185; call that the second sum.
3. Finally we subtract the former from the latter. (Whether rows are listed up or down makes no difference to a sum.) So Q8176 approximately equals 1.9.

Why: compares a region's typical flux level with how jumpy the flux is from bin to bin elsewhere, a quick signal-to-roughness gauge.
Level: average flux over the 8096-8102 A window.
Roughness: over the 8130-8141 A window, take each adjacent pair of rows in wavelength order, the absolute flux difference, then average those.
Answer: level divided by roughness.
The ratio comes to 345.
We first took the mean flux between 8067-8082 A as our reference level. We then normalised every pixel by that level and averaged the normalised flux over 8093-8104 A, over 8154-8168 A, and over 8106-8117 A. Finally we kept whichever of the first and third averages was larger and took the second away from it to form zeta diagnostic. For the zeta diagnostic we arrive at -0.005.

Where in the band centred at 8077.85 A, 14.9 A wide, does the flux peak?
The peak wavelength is 8084.34 A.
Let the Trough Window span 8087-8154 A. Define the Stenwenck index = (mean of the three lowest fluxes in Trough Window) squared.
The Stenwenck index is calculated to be 420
